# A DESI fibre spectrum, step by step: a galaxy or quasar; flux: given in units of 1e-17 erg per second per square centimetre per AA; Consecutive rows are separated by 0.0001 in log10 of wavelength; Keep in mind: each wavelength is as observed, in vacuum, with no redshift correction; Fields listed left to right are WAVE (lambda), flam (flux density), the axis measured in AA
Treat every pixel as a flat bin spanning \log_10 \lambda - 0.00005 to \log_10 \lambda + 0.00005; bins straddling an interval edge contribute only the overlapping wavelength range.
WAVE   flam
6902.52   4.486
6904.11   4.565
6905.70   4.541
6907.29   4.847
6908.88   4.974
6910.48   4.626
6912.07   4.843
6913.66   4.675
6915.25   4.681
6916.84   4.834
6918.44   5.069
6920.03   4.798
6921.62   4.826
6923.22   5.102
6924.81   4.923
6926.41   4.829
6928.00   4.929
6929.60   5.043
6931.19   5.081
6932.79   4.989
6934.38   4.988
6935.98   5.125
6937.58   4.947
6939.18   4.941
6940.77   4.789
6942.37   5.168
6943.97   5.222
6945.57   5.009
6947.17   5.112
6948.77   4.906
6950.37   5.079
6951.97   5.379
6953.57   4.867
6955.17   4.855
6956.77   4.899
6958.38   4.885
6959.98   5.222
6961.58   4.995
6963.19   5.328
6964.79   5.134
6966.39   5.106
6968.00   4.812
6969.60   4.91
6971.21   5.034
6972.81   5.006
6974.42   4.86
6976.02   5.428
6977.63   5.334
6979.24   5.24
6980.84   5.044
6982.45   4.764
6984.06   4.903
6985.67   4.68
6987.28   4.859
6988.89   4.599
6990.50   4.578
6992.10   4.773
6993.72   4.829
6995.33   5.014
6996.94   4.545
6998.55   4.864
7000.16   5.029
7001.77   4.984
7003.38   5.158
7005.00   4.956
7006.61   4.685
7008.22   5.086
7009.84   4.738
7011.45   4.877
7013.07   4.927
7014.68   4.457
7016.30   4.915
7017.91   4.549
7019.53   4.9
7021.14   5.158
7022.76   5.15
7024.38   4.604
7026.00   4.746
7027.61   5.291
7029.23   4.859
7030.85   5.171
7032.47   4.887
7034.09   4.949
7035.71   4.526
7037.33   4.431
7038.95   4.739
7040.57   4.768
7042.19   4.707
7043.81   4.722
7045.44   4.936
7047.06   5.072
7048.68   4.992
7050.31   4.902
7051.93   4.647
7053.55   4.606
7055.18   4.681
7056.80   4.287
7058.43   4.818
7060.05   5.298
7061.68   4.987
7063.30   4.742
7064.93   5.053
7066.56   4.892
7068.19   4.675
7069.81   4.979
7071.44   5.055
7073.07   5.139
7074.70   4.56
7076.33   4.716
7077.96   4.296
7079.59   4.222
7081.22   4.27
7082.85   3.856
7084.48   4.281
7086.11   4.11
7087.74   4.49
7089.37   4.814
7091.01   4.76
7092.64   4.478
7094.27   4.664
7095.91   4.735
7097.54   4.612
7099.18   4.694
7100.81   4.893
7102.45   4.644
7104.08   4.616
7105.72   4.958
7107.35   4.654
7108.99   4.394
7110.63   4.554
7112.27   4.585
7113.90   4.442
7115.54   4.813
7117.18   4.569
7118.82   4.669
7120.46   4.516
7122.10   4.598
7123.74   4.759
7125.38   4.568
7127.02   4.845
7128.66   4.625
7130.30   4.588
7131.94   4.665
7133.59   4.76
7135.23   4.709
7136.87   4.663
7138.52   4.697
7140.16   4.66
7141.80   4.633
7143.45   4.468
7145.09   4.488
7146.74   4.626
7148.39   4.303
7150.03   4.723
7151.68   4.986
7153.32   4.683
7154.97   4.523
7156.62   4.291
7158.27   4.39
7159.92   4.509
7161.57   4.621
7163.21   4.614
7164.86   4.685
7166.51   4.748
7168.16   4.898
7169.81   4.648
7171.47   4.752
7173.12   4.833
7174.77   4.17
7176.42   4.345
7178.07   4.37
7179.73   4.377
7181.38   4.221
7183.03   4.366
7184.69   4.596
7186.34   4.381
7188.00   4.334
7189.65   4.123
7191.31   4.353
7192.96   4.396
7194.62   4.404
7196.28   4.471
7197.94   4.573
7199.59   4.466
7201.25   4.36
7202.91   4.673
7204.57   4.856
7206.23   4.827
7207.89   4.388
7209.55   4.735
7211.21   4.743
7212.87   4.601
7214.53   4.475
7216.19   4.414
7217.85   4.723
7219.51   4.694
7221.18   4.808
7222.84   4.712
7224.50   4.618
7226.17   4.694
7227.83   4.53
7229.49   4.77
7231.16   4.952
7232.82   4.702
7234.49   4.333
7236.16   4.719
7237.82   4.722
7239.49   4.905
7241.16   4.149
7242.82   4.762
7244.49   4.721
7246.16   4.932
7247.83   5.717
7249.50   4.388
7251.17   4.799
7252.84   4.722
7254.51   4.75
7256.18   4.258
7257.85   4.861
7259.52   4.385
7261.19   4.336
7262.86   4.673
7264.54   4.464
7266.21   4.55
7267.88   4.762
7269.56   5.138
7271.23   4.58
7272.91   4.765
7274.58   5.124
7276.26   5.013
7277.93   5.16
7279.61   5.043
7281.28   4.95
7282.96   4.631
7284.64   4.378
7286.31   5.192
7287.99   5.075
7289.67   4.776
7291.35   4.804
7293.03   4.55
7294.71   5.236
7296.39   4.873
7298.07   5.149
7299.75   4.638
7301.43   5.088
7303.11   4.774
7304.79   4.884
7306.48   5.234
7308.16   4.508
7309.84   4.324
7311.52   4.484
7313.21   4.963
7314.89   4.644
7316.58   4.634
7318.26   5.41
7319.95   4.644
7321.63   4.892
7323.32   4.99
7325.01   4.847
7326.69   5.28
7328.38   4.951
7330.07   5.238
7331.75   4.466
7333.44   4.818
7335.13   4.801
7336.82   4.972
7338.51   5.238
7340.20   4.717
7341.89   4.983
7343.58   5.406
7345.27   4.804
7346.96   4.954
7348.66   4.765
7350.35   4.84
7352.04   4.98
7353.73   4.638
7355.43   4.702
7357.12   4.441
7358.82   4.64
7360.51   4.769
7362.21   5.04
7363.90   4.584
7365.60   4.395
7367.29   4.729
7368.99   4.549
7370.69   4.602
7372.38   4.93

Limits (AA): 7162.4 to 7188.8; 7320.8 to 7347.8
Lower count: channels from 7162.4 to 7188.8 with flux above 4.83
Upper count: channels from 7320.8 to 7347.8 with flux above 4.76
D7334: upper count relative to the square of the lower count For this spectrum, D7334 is 3.5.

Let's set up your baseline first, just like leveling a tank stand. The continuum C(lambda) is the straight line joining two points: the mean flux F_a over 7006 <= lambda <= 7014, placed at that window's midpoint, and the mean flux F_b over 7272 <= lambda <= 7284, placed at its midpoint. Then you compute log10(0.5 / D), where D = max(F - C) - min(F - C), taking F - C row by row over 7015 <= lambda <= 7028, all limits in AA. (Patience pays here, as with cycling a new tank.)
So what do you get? -0.17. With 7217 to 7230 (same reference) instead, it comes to 0.25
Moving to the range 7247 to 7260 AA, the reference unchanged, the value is -0.47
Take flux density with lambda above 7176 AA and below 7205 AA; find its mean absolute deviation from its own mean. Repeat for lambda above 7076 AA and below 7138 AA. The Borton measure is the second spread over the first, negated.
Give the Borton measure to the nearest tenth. -1.4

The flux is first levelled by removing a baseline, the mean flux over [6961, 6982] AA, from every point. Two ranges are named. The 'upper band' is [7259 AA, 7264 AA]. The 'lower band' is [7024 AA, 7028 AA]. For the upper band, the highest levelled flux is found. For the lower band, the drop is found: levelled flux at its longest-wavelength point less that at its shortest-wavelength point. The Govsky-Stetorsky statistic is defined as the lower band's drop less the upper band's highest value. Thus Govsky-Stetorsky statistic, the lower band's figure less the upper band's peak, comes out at 1.1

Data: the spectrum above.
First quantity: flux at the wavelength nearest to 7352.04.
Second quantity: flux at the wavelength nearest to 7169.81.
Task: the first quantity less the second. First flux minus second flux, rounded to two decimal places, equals 0.33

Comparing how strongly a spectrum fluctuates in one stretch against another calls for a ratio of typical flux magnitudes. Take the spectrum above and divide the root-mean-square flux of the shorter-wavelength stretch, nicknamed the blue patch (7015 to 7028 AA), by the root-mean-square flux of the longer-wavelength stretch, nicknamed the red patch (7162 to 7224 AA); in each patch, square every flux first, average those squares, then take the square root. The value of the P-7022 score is 1.082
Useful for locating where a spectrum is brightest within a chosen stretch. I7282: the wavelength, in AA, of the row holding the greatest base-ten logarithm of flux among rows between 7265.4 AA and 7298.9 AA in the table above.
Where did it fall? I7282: 7294.71 AA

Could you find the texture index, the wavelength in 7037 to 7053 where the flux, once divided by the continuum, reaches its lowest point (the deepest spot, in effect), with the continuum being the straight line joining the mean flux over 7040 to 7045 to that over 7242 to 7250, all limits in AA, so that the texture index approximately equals 7037.33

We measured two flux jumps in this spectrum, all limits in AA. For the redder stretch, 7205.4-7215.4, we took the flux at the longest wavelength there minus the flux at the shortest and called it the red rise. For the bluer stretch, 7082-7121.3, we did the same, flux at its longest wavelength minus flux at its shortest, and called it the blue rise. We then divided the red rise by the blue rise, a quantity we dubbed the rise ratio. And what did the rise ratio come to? -0.5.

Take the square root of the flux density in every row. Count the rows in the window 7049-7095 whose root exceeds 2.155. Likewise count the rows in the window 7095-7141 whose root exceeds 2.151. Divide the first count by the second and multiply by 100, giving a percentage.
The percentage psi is 106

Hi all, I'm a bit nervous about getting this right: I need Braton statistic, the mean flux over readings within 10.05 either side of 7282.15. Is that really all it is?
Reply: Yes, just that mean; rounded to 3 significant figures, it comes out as 4.91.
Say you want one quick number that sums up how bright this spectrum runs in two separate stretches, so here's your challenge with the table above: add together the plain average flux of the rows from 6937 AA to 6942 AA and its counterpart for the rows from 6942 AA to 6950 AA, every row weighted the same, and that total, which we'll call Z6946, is 10.0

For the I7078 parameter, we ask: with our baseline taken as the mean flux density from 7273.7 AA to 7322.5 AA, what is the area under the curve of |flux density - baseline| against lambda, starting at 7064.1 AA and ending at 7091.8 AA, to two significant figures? 10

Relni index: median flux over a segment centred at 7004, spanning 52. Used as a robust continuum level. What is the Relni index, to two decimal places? 4.87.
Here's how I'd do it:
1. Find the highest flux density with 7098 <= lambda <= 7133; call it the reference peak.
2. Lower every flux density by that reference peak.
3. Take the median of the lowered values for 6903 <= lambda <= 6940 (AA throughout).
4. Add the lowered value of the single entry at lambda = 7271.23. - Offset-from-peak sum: -0.41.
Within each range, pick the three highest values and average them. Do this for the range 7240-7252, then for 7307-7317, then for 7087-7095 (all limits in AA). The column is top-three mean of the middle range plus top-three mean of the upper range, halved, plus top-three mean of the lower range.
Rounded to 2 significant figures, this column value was 9.7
